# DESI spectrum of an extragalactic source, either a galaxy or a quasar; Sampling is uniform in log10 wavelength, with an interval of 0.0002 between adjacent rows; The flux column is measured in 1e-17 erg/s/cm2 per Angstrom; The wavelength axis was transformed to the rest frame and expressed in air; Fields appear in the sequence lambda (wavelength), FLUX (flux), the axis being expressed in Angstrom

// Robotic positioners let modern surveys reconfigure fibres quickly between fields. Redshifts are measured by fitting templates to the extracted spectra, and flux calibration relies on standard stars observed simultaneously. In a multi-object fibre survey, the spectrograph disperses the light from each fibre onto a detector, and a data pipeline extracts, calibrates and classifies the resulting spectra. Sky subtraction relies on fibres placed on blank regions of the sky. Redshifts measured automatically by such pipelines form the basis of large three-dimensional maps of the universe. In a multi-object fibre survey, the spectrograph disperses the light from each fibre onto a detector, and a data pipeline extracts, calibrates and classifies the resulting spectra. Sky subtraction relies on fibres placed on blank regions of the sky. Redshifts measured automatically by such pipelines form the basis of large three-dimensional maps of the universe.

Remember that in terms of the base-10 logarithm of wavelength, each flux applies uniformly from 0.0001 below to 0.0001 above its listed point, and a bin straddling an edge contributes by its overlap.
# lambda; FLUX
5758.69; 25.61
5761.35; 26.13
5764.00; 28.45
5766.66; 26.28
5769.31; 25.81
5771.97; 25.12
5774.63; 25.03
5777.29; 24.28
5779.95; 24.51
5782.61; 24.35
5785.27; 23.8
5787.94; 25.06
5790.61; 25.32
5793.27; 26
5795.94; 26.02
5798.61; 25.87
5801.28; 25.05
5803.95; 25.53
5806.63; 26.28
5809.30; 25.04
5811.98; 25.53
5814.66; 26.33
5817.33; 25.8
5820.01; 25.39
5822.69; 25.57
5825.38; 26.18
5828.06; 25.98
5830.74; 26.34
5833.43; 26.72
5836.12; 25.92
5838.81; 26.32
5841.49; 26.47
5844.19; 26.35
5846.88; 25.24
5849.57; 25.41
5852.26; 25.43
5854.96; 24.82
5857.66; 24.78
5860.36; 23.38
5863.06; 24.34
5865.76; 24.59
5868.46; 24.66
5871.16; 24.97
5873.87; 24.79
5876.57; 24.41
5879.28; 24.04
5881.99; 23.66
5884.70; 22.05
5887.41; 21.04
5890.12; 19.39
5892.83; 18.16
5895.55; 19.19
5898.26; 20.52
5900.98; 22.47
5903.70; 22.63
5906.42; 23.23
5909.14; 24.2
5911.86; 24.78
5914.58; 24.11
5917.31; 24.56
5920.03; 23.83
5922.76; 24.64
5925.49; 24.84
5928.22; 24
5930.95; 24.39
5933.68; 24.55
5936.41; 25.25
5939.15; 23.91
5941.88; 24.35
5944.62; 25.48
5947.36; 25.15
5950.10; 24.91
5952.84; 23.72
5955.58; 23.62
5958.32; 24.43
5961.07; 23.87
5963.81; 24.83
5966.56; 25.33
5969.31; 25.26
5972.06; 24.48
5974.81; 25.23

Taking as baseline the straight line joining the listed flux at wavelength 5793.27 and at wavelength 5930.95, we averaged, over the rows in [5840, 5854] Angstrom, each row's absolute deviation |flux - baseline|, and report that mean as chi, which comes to 0.46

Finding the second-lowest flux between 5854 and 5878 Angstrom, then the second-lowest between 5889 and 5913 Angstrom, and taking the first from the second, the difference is -5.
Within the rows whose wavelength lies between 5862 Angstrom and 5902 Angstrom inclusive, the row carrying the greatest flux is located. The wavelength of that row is 5871.16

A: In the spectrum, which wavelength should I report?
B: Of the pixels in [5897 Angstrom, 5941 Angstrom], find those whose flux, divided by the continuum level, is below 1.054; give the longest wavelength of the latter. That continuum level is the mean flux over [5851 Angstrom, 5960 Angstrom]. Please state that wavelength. 5939.15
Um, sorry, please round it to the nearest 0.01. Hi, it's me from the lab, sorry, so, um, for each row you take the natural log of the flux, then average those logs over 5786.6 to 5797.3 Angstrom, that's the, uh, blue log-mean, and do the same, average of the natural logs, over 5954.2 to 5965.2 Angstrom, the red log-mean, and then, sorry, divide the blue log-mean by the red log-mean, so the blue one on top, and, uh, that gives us 1.02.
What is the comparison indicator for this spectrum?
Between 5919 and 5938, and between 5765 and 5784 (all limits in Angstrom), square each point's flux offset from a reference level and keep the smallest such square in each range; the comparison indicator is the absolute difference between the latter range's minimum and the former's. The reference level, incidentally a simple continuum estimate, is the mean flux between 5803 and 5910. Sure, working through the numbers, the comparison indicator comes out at 0.00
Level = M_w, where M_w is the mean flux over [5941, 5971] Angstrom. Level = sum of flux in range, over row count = 24.6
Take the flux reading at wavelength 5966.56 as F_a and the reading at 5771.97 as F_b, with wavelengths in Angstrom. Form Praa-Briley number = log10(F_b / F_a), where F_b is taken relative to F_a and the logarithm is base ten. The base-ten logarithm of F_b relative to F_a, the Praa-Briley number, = 0.00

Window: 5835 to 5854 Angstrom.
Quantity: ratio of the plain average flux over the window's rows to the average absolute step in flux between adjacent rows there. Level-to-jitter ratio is 79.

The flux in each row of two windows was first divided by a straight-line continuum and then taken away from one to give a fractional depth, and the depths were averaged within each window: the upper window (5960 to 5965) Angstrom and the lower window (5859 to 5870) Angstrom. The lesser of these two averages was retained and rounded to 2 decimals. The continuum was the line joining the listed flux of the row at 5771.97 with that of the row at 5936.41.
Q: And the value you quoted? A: 0.04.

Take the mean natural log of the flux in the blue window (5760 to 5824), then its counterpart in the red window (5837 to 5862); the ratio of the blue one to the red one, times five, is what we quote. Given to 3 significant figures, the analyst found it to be 5.01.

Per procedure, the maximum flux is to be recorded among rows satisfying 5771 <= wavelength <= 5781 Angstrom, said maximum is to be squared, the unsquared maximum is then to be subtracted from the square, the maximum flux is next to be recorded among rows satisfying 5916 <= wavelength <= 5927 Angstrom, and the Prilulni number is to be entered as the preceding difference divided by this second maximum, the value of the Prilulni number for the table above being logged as 24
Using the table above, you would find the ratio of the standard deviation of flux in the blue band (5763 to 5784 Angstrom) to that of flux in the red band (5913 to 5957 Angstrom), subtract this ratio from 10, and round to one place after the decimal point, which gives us 7.6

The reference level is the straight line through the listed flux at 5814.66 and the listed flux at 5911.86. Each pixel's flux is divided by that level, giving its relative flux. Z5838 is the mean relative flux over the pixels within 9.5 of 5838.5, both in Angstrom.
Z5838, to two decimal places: 1.01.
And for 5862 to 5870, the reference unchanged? 0.96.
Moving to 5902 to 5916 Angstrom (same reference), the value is 0.96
